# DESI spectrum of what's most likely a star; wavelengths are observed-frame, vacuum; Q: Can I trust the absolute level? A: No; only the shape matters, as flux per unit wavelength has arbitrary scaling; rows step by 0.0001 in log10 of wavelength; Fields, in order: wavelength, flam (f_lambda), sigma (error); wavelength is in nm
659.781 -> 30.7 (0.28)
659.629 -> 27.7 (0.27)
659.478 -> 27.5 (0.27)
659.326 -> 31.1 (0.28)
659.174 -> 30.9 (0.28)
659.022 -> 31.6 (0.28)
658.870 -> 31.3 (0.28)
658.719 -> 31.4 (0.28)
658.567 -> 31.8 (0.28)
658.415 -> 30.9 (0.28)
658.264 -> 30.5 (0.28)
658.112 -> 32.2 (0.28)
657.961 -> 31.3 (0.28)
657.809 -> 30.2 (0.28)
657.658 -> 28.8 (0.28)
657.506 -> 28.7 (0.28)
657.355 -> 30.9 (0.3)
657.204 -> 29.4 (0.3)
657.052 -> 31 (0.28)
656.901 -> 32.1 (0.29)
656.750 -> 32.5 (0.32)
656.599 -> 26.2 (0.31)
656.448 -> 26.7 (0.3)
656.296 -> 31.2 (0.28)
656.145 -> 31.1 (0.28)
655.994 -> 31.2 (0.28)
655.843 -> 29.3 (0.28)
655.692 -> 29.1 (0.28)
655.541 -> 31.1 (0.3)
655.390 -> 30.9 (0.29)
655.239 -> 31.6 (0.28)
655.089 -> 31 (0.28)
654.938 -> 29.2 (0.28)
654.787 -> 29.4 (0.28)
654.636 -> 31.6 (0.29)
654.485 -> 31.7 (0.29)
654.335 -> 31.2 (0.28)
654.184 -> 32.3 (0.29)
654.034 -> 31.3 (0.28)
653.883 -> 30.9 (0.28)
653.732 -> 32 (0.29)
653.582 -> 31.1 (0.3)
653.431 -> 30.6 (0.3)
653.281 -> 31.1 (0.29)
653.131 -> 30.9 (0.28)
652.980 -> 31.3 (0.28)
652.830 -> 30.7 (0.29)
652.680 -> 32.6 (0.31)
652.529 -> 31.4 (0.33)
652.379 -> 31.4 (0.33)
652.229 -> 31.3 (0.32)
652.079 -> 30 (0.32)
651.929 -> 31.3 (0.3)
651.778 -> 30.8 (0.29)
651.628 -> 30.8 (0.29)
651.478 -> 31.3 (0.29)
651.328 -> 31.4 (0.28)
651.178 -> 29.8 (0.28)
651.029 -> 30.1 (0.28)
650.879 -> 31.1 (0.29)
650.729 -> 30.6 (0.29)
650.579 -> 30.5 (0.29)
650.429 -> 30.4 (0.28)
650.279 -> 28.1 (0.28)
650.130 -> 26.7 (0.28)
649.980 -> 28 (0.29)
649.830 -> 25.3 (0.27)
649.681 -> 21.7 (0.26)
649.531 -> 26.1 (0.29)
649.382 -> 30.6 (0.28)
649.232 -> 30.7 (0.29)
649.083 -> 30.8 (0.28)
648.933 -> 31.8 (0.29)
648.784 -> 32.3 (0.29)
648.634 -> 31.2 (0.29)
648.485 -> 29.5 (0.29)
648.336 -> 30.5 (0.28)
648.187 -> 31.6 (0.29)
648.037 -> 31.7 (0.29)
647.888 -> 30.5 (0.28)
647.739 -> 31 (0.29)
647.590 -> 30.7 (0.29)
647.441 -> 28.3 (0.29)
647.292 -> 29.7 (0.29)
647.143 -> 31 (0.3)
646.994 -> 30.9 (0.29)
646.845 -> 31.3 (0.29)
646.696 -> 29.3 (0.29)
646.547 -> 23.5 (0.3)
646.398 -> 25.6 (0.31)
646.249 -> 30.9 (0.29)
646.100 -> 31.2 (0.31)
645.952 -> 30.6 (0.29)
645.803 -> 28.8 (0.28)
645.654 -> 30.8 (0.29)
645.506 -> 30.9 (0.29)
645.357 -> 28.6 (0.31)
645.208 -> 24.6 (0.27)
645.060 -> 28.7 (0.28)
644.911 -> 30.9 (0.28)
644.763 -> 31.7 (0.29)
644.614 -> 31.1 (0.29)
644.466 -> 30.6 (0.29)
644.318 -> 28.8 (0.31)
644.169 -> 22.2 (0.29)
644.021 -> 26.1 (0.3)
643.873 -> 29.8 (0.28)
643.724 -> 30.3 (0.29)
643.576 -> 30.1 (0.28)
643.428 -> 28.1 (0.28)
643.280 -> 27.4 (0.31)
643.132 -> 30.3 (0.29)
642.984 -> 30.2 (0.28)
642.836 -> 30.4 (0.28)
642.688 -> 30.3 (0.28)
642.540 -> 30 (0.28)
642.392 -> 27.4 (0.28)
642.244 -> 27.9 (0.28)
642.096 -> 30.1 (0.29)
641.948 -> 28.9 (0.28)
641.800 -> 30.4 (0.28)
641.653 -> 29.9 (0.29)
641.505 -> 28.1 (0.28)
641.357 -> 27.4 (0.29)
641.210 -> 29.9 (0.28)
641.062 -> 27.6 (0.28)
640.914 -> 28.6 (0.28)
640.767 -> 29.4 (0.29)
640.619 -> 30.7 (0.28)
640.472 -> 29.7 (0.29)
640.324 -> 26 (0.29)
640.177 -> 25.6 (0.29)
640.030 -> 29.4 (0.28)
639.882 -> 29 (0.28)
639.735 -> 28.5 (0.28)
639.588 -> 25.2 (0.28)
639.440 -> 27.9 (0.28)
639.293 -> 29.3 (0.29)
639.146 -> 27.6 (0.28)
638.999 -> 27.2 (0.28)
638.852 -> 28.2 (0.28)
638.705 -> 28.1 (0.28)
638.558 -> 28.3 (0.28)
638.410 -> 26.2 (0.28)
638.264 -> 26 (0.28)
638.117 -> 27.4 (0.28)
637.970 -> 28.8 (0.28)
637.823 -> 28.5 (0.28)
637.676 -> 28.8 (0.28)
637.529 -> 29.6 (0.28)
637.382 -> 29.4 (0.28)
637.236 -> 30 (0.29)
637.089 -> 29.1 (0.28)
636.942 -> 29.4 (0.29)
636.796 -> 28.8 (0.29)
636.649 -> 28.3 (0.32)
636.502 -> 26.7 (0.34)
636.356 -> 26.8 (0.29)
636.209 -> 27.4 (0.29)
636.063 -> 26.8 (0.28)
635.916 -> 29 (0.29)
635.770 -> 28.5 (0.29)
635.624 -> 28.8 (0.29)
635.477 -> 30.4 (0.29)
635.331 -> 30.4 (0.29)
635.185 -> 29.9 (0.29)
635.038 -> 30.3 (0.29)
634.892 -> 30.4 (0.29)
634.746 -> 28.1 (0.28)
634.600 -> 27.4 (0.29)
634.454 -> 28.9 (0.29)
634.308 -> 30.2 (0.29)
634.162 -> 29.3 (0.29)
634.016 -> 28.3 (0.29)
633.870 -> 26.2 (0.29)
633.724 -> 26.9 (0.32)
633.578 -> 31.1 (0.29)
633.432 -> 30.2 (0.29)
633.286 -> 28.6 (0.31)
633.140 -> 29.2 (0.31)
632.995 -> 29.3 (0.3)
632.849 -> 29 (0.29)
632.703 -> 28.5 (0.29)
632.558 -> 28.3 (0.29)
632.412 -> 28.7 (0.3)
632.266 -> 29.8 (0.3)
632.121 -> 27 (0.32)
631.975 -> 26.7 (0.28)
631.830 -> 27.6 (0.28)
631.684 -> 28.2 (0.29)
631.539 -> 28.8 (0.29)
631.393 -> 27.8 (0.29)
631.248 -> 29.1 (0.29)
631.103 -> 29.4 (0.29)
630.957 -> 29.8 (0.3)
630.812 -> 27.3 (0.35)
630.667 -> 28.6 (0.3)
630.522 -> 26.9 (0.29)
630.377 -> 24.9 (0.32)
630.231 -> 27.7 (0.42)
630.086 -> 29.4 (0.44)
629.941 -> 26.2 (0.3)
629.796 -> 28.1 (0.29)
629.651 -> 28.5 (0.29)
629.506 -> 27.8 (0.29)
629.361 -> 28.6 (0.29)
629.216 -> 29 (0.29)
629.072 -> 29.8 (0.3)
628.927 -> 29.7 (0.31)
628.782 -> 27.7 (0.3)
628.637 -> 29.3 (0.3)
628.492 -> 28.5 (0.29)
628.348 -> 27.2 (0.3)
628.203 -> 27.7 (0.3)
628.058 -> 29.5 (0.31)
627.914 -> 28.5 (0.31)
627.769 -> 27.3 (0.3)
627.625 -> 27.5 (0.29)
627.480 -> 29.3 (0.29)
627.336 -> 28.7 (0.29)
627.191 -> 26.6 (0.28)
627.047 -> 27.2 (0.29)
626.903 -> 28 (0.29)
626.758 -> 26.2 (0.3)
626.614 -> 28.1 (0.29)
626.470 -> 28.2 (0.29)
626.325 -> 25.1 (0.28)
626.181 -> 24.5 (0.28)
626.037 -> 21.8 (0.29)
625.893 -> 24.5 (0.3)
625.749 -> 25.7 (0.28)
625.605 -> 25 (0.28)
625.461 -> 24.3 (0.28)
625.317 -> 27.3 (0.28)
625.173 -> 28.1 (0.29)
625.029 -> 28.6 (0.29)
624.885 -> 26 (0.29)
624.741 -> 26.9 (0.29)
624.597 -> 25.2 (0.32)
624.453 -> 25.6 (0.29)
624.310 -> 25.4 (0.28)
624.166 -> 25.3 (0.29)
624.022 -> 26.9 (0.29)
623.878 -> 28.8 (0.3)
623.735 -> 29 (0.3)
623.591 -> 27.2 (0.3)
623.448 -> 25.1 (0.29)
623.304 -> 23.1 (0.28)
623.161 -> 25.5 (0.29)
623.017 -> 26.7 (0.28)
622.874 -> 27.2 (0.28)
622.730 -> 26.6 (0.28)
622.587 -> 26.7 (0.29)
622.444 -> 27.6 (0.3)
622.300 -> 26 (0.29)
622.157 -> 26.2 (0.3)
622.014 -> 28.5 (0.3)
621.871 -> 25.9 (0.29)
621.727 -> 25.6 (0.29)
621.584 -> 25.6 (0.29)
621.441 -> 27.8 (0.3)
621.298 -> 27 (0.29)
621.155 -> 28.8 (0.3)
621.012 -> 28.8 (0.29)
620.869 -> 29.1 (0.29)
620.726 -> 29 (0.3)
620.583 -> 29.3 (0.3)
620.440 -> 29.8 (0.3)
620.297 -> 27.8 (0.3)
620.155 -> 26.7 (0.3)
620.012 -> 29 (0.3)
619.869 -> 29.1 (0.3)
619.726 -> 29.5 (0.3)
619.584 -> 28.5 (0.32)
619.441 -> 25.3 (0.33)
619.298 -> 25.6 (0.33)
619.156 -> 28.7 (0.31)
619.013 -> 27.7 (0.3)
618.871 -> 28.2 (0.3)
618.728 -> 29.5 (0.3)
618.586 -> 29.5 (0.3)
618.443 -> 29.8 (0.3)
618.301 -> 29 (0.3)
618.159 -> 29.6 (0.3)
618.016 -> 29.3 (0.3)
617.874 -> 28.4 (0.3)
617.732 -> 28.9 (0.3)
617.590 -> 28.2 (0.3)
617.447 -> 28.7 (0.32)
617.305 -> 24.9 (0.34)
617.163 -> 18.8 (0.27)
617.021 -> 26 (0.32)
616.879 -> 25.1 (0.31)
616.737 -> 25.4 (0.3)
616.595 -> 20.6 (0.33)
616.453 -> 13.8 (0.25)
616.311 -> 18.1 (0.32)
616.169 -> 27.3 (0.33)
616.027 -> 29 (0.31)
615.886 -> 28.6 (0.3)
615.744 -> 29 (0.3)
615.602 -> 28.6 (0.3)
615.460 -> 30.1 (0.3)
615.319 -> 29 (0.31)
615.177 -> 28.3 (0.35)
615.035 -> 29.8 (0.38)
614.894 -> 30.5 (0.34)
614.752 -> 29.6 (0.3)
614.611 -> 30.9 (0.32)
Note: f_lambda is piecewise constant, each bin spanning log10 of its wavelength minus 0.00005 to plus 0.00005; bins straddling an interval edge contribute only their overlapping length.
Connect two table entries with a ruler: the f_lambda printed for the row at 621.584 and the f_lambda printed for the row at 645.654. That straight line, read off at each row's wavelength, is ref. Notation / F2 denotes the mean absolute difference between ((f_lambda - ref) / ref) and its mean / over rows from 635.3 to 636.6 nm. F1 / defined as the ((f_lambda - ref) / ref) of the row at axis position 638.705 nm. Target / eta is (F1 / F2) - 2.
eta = -2.9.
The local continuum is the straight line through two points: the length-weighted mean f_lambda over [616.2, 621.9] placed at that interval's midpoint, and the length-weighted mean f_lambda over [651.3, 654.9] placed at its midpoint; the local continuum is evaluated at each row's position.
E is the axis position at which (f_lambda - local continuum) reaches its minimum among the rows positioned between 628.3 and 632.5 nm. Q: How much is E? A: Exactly 630.377 nm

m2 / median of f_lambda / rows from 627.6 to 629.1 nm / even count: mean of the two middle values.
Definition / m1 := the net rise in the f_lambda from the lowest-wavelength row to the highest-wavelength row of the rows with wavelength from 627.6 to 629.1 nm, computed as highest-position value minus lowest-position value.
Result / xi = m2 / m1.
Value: 12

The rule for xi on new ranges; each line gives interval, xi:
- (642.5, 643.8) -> 101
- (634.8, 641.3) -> -57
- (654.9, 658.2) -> 10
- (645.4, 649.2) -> -308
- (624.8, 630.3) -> 16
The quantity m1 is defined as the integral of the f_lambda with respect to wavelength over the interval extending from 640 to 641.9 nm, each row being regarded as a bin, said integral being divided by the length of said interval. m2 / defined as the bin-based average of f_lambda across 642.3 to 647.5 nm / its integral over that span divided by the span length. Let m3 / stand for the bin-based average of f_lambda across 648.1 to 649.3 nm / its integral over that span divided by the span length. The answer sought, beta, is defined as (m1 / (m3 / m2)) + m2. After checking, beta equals 56.1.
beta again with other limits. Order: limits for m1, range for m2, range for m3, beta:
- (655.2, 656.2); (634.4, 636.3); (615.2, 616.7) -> 63.6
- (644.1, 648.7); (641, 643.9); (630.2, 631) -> 60.7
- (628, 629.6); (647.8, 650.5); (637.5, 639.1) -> 59.4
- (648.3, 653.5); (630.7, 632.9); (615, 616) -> 57.8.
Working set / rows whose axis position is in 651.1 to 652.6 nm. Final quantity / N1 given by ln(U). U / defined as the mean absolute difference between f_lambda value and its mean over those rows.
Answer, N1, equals -0.73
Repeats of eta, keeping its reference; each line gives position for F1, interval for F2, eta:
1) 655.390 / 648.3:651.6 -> -3.0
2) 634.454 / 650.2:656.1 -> -1.1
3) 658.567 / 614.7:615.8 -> -3.9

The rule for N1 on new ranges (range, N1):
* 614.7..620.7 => 0.88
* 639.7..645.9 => 0.37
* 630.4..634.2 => -0.07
